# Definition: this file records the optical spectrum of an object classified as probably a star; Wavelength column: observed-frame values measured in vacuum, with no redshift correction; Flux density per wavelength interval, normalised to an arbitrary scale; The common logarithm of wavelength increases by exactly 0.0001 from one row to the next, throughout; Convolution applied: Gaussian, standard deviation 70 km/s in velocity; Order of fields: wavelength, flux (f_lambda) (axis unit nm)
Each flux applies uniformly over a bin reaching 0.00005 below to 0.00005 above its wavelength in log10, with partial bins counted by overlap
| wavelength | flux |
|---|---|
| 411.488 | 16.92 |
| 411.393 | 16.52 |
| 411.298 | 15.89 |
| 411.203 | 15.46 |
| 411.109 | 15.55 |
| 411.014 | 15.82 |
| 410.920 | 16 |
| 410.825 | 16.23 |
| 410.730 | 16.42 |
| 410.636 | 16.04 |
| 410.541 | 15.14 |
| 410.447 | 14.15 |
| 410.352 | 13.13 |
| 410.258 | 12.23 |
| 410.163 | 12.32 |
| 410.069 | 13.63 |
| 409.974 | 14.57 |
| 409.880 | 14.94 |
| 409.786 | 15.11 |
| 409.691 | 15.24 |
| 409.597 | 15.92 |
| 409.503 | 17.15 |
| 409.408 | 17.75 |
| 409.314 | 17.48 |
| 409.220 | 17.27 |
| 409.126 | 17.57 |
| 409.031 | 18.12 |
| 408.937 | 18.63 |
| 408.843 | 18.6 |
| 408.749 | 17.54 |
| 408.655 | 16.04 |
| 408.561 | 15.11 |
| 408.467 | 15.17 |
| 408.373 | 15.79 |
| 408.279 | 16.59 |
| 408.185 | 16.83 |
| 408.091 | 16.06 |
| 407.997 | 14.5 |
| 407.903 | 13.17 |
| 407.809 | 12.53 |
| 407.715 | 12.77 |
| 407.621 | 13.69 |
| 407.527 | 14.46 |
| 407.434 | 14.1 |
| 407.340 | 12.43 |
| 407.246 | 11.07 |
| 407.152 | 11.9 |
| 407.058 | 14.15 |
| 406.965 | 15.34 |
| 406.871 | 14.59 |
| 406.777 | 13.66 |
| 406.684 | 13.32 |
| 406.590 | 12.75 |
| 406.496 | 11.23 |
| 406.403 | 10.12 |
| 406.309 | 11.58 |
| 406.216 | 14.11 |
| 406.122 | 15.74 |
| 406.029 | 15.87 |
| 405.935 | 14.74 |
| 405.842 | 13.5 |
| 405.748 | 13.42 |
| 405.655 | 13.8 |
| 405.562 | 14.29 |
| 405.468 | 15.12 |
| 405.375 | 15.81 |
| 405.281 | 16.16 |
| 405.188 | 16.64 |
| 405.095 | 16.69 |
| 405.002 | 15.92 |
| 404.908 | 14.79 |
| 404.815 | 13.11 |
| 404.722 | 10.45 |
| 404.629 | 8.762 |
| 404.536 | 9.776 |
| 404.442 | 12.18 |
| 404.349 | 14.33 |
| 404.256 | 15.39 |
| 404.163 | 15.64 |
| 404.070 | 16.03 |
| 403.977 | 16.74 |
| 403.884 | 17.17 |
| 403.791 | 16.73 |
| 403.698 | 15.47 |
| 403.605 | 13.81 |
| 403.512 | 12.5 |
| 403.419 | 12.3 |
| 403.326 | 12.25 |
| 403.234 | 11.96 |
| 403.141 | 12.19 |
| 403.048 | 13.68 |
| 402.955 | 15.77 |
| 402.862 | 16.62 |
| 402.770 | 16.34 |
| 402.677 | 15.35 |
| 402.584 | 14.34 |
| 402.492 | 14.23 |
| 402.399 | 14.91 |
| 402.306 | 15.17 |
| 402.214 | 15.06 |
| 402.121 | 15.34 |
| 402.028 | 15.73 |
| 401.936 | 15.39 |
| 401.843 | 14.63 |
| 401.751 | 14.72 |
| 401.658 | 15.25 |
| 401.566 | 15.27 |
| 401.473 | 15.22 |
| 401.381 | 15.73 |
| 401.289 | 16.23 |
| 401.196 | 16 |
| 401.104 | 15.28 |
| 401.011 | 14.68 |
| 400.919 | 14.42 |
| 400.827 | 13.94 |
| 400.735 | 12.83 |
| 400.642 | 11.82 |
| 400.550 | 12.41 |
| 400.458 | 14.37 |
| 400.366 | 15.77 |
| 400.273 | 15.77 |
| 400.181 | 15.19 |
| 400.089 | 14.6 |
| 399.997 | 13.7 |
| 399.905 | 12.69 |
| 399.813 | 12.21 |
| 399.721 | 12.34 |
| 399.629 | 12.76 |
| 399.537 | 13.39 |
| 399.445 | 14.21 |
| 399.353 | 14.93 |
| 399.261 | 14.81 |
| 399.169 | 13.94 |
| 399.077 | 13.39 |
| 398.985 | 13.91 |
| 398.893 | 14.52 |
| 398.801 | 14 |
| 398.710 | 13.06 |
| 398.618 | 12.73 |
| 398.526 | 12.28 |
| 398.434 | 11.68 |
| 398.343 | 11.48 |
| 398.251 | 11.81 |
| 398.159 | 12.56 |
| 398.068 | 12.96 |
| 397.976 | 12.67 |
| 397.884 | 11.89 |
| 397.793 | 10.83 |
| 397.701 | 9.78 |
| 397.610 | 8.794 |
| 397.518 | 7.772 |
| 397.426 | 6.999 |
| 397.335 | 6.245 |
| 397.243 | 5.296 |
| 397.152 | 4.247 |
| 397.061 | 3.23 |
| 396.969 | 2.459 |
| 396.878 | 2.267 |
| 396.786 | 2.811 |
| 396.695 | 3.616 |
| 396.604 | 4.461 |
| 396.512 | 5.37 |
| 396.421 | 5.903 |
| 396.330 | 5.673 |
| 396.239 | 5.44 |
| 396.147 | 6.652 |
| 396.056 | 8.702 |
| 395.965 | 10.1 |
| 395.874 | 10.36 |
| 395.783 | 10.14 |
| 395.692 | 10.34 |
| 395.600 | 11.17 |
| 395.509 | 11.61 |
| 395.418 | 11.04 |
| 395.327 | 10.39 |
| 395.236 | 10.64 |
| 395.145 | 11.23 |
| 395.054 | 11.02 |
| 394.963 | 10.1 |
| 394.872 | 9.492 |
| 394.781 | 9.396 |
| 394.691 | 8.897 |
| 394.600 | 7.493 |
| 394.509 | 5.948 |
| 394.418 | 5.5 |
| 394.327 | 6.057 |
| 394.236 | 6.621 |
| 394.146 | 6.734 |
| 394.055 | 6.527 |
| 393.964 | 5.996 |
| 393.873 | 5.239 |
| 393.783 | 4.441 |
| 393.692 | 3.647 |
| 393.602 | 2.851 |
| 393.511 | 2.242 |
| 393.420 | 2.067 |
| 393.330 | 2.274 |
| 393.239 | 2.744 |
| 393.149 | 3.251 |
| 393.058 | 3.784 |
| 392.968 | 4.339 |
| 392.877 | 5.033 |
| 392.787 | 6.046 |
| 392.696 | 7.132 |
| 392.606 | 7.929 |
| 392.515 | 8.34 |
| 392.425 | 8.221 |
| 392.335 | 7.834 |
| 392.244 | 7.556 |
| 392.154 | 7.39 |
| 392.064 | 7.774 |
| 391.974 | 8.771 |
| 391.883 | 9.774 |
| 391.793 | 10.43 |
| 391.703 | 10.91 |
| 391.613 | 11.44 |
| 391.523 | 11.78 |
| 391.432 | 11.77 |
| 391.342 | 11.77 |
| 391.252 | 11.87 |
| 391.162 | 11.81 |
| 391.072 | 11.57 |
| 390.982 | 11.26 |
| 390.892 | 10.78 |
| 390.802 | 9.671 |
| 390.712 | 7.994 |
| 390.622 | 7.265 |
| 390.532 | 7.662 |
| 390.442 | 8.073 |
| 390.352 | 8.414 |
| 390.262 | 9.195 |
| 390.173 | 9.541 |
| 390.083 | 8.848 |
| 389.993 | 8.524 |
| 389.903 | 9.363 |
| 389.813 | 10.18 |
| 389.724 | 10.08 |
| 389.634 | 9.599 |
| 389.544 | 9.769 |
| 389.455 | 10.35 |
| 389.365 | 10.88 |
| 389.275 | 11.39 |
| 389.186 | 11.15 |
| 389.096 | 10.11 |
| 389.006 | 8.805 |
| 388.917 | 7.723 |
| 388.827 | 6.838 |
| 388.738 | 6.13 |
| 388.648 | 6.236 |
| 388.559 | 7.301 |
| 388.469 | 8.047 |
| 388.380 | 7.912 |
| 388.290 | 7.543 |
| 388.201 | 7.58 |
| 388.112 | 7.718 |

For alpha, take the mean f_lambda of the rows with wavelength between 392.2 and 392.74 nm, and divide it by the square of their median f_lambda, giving 0.13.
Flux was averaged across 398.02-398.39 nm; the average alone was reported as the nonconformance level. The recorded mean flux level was 12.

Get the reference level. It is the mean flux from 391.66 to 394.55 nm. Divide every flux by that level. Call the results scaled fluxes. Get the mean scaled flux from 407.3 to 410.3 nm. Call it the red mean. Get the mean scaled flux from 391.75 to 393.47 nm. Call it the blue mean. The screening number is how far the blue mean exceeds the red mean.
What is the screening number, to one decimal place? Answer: -1.5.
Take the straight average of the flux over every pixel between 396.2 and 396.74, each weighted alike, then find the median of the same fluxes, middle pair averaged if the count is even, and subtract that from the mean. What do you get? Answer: -0.33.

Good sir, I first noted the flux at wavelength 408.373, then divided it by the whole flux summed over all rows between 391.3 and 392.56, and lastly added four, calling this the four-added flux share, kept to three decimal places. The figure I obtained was 4.118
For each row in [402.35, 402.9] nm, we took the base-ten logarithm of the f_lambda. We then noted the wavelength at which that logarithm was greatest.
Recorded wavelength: 402.862 nm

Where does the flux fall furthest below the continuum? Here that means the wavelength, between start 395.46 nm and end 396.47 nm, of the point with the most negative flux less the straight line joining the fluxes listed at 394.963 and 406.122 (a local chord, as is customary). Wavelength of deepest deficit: 396.239 nm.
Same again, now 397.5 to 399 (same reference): 397.518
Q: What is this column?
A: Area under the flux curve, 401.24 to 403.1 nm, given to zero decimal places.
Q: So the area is 28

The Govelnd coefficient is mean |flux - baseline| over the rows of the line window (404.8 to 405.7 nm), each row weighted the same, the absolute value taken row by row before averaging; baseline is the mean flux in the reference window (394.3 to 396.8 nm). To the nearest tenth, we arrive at 7.0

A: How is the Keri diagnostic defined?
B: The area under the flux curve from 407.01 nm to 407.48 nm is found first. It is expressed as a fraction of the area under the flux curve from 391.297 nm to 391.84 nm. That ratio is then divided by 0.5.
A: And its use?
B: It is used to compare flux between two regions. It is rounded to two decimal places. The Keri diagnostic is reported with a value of 1.94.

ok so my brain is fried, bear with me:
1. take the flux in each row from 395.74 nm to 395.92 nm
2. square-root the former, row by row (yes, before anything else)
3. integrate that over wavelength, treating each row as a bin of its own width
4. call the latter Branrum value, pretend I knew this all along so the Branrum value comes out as 0.58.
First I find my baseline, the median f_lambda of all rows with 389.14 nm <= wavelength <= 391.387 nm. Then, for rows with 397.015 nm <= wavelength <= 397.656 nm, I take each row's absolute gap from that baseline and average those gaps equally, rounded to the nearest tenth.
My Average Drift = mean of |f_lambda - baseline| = 3.7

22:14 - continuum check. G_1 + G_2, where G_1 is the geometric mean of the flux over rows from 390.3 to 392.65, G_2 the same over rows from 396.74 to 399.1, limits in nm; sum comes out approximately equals 18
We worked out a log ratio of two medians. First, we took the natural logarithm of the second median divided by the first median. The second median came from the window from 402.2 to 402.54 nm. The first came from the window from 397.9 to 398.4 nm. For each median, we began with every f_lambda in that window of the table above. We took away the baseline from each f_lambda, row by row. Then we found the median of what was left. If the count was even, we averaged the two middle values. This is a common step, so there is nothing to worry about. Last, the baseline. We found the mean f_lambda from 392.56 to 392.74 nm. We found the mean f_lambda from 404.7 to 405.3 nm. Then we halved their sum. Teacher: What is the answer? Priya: 1.0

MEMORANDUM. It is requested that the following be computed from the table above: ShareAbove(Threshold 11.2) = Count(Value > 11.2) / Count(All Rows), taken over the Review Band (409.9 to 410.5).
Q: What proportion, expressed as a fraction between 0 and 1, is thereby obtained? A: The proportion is 1.0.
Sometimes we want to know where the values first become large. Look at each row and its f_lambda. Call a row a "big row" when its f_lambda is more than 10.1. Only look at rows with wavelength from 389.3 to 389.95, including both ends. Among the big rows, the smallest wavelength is 389.365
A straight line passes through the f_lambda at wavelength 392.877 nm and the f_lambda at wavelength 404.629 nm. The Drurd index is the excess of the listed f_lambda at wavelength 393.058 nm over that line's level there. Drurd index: -1.3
